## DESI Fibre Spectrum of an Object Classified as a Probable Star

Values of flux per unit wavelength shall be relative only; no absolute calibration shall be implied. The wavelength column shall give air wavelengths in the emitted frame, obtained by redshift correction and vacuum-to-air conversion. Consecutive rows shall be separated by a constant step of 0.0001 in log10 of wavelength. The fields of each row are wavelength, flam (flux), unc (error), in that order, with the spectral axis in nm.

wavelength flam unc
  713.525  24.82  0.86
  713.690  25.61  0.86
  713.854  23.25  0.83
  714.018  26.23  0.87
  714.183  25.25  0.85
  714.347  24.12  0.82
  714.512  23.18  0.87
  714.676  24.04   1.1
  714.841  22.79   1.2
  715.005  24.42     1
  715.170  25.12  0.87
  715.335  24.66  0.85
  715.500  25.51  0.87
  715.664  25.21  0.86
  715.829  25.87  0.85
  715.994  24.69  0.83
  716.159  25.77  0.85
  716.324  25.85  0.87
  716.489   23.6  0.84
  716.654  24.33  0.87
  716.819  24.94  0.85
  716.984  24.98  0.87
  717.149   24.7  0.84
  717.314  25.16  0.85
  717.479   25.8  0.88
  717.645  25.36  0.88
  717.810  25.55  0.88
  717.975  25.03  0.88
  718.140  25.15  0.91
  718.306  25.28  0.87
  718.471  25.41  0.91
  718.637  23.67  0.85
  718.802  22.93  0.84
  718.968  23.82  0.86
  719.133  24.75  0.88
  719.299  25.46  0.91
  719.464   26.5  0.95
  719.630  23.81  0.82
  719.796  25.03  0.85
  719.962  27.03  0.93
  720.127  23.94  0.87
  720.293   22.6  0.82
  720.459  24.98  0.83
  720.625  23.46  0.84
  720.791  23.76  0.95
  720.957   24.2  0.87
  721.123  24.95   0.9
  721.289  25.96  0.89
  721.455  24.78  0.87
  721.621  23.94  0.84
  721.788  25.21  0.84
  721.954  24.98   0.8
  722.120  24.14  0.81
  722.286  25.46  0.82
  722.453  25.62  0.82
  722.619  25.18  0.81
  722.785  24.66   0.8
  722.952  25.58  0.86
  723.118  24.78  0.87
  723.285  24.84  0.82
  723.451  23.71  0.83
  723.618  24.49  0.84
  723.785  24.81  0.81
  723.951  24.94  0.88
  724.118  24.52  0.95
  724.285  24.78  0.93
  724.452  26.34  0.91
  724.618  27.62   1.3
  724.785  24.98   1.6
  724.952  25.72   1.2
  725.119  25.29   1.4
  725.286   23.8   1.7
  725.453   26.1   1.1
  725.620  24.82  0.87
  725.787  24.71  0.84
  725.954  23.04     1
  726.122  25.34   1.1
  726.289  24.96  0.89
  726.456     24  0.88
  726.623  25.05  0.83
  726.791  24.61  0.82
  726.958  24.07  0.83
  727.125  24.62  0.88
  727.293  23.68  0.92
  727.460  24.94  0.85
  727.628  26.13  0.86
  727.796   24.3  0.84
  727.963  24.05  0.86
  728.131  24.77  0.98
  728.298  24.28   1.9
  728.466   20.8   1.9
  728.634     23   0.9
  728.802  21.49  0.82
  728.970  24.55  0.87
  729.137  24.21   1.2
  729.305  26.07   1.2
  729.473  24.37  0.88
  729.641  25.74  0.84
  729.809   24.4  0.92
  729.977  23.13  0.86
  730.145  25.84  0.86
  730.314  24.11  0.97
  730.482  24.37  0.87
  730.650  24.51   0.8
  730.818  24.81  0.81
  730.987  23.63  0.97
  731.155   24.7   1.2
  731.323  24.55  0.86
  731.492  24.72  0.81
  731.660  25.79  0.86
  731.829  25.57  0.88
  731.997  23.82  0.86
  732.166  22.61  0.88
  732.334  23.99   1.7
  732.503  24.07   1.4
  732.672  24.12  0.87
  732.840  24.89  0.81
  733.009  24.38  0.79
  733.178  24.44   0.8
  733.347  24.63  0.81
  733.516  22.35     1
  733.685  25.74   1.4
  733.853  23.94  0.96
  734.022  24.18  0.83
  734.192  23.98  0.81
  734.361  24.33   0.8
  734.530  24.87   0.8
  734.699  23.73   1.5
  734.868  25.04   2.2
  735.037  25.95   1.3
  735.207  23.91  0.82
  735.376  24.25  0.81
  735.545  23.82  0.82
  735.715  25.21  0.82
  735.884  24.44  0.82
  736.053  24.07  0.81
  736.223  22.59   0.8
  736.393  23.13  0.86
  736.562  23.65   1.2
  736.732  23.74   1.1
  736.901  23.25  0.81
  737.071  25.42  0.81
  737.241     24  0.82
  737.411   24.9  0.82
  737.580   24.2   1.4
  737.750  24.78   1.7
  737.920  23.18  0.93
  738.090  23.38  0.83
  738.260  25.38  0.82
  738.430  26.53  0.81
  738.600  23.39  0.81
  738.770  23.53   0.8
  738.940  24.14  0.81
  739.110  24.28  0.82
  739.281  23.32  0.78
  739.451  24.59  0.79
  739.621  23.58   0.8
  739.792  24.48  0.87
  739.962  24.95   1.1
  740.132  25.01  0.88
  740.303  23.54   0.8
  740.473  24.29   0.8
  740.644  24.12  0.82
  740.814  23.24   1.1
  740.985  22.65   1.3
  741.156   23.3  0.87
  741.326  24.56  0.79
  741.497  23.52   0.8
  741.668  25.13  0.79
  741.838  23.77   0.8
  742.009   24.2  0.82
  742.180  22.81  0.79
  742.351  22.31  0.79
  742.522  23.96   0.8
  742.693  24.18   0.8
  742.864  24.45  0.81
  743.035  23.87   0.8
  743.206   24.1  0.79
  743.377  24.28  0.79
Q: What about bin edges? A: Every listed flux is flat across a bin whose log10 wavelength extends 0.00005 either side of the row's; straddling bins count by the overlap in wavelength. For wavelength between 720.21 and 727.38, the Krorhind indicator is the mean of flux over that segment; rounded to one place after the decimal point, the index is 24.8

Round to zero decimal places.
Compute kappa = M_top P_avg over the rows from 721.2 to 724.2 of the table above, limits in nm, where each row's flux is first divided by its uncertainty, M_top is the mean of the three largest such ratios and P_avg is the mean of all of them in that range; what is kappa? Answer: 922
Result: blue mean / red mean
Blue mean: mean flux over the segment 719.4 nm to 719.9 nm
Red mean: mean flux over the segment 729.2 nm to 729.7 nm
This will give 0.99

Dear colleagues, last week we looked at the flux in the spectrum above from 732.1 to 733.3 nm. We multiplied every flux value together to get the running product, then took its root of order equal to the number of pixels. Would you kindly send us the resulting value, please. 24.1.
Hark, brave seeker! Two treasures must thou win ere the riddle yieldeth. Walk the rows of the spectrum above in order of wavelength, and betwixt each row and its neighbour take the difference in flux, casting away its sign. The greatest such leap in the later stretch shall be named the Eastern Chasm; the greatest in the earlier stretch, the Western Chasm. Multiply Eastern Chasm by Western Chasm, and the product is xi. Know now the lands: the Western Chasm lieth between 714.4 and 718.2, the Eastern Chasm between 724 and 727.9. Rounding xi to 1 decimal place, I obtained 5.9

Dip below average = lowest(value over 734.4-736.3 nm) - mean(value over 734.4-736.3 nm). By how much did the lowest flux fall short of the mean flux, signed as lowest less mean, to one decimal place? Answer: -1.8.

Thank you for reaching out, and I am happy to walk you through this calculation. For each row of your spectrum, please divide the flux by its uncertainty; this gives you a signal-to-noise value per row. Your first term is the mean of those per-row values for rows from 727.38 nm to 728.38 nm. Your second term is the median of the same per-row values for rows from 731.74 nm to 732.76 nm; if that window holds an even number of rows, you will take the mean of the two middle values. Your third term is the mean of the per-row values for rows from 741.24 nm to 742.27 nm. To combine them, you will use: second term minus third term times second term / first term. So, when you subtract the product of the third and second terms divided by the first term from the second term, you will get -4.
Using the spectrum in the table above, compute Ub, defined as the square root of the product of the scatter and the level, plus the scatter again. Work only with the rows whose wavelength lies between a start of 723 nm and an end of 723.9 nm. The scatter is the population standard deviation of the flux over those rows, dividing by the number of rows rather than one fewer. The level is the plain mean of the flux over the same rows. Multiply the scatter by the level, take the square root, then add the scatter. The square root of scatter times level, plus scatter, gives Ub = 3.7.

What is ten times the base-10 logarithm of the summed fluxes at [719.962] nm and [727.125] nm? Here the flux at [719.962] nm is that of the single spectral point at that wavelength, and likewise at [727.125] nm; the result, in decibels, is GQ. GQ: 17.1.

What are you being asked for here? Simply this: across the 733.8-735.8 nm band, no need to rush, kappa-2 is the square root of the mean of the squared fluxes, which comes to 24.4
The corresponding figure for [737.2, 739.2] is 24.3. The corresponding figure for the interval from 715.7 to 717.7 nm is 25.1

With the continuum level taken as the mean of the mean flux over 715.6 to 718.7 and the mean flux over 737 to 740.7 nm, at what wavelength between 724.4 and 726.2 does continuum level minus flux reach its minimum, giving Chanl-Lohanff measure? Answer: 724.618 nm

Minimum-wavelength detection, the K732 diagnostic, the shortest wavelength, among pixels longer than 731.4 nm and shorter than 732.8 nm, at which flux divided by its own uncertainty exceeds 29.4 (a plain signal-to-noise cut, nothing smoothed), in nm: 731.492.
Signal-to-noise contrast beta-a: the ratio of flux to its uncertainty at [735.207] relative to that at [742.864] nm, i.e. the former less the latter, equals -1.0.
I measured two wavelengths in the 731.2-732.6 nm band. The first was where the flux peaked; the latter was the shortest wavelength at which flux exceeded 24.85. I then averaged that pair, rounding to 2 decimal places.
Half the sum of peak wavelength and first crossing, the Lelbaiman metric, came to 731.66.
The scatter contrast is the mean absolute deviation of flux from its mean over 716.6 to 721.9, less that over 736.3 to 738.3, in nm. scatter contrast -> 0.04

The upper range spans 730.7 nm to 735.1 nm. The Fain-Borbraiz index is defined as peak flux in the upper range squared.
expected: 673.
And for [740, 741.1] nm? 626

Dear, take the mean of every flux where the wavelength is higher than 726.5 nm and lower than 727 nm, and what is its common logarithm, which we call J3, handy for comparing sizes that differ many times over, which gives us 1.39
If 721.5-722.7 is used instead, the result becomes 1.40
